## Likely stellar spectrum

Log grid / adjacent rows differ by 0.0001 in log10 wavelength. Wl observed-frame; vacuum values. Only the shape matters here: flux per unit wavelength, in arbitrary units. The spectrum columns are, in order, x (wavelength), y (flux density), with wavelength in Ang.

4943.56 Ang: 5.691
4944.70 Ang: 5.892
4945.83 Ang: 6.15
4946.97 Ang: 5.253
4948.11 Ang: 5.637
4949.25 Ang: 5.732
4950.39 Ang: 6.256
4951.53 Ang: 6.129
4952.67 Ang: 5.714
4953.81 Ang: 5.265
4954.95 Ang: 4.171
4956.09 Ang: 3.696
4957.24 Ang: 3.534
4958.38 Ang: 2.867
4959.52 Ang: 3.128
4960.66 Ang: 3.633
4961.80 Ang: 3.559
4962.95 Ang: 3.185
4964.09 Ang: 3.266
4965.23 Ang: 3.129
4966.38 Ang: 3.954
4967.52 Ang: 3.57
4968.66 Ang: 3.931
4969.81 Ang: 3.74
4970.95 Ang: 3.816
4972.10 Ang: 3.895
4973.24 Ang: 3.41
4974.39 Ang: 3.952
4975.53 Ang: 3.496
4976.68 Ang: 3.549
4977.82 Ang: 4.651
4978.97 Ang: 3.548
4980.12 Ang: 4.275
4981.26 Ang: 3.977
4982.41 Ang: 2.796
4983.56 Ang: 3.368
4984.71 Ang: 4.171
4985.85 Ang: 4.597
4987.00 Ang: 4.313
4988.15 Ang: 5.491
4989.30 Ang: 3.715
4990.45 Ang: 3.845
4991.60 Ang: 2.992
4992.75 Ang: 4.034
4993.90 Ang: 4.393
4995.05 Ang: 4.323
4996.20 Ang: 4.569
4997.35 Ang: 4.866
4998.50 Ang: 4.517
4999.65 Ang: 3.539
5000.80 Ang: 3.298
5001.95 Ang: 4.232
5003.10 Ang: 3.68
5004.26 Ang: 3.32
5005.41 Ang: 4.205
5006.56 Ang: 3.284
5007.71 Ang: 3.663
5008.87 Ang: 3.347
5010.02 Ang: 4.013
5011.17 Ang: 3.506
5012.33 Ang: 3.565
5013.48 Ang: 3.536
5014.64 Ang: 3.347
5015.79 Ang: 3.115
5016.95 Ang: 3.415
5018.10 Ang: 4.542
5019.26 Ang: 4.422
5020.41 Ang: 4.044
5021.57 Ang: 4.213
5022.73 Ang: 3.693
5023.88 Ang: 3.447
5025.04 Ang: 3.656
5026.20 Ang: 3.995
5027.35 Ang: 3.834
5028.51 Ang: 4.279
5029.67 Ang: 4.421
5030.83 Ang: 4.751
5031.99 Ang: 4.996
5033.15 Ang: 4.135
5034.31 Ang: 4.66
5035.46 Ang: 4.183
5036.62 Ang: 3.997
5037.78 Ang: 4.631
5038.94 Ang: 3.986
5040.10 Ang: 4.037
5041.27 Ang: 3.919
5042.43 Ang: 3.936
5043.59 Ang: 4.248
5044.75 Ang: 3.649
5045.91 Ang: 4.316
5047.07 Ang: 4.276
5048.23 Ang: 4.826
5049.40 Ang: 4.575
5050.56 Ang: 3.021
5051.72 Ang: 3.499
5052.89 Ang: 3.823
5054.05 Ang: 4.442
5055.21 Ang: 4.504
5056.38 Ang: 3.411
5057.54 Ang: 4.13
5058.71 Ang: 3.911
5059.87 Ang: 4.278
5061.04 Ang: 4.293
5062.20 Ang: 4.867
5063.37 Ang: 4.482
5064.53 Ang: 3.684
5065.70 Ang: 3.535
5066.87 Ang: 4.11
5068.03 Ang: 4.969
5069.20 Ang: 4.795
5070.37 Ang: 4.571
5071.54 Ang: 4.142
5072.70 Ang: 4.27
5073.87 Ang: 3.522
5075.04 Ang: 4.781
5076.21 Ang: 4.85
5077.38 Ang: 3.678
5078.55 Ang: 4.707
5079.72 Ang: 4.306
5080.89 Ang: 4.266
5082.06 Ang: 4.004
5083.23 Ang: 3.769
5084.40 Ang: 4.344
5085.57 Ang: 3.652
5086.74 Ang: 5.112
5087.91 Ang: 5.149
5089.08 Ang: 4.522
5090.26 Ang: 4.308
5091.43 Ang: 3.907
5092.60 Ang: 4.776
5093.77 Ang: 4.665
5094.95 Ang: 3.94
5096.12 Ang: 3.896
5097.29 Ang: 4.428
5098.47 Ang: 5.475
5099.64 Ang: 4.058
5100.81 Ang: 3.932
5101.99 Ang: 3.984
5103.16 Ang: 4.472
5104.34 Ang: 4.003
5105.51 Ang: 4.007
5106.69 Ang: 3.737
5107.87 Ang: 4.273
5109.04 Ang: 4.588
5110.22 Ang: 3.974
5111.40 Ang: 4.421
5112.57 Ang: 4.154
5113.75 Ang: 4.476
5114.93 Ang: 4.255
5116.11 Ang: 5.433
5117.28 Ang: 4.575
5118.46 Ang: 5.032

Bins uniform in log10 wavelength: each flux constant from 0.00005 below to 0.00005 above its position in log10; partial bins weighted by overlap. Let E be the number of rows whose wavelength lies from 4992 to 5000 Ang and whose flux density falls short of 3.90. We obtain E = 1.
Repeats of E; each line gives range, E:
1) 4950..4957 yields 1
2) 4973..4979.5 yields 4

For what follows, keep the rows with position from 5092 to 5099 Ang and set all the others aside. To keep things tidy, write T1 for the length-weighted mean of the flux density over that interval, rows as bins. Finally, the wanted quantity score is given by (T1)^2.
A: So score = 20.4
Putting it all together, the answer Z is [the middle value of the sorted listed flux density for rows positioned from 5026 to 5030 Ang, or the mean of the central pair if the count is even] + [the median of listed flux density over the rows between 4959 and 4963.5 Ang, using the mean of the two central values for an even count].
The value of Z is 7.5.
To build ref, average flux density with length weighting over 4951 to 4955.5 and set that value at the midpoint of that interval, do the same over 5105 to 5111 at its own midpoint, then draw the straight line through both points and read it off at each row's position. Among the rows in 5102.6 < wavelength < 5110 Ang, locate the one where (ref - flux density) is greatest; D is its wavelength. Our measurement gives 5106.69 Ang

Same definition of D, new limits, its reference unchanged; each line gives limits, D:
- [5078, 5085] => 5083.23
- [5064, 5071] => 5065.70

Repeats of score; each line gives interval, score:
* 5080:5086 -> 16.3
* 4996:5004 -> 16.4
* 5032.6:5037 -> 18.2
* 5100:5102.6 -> 15.8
